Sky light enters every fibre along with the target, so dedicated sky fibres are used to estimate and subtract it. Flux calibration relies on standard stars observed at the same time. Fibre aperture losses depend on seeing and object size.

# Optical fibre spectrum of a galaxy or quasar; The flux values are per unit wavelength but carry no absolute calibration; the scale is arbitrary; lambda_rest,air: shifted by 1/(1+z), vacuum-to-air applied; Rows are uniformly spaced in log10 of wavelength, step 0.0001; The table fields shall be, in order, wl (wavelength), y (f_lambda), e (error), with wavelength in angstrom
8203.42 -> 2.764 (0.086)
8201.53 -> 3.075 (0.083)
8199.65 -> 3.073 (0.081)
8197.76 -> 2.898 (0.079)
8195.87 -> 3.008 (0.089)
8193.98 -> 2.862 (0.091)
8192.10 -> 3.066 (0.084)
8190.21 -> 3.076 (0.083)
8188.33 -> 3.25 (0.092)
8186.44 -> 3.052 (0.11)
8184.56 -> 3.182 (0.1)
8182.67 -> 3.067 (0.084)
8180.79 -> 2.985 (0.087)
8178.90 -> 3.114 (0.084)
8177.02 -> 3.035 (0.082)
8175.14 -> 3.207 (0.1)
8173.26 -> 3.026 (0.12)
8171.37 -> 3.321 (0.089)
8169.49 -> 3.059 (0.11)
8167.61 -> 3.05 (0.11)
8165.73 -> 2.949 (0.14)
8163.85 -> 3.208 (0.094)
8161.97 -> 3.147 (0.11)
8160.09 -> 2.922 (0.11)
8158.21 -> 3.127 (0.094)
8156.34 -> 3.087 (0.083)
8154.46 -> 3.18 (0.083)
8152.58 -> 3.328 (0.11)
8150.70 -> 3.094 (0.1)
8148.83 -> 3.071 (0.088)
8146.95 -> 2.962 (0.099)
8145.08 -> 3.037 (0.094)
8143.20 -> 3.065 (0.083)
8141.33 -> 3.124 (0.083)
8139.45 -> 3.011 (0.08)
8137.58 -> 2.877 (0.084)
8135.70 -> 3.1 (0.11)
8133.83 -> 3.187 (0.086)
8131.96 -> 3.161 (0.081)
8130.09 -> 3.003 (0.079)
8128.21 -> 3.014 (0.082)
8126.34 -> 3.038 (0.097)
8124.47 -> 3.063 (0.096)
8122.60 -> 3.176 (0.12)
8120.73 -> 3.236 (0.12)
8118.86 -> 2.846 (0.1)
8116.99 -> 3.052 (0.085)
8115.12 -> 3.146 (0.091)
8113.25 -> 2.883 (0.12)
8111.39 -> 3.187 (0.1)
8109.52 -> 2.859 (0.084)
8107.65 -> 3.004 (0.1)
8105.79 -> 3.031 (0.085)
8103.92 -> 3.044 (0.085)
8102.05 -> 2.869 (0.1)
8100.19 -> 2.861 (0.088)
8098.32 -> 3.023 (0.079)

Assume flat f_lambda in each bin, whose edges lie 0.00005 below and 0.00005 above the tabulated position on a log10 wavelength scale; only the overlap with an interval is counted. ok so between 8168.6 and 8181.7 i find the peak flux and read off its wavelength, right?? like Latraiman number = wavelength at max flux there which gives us 8171.37 angstrom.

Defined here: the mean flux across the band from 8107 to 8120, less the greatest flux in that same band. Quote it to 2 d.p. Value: -0.19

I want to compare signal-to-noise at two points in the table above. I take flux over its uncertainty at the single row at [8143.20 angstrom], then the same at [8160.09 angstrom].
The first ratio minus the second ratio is 10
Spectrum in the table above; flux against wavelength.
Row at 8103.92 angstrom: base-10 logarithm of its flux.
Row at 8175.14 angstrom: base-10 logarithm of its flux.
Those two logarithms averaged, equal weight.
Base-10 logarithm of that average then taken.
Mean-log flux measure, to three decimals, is -0.306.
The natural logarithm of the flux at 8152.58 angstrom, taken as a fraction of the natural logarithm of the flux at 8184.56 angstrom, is 1.04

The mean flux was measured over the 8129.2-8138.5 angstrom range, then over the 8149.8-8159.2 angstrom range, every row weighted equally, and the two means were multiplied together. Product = 9.70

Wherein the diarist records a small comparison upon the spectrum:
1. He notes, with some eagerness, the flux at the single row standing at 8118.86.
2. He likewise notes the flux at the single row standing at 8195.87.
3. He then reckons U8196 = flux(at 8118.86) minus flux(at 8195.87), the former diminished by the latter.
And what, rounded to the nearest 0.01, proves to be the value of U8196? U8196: -0.16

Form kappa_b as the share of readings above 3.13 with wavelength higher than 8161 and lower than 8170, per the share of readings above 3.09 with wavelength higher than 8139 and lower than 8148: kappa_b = 2.0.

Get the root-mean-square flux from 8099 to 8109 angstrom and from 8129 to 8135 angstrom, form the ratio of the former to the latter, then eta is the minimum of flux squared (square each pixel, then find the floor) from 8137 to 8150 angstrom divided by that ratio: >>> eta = 8.7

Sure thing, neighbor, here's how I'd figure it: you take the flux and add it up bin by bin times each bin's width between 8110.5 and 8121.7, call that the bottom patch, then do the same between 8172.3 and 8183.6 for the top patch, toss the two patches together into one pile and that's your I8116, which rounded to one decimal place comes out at 69.0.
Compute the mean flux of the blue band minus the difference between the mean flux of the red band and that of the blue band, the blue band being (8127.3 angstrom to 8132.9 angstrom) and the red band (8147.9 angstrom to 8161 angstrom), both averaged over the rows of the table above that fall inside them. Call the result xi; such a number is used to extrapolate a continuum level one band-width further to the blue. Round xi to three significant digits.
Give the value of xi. 3.00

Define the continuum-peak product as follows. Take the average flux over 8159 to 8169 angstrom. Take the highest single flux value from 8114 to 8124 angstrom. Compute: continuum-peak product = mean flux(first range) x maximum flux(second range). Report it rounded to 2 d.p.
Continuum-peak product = 9.89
